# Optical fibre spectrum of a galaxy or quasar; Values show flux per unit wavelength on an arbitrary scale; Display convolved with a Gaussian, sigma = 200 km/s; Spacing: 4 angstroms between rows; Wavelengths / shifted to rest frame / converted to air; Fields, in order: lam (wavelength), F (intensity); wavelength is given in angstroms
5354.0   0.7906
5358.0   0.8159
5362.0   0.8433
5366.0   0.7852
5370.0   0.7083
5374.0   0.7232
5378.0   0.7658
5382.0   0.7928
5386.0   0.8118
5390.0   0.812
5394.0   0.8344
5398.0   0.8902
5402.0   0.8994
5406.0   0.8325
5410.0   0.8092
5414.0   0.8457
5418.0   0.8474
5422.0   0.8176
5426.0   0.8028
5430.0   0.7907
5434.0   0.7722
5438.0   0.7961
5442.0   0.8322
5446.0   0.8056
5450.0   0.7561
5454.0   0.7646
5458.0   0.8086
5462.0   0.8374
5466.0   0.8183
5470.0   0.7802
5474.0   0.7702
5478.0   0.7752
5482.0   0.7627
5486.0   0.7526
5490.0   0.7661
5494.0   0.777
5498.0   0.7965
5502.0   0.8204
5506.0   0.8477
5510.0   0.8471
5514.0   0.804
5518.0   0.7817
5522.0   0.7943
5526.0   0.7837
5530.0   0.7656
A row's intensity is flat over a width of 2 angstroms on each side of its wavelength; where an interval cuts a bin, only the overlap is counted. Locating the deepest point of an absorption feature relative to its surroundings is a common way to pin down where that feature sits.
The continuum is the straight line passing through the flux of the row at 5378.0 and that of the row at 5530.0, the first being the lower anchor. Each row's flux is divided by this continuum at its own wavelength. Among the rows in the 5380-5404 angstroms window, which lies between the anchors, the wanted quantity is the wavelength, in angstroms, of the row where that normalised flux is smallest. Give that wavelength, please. 5382.0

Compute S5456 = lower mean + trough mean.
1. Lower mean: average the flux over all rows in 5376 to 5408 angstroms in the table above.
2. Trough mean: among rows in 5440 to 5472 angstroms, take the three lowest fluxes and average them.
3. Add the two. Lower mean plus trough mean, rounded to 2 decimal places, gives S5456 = 1.60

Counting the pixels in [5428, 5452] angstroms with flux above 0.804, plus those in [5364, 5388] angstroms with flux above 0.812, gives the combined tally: 2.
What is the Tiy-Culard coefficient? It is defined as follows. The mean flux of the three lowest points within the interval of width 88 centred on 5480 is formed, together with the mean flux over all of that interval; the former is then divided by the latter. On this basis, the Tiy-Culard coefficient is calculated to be 0.952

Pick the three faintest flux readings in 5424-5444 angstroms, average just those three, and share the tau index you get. 0.786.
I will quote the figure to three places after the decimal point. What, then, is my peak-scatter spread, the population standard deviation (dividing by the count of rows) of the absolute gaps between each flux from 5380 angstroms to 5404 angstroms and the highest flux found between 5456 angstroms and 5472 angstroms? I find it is 0.020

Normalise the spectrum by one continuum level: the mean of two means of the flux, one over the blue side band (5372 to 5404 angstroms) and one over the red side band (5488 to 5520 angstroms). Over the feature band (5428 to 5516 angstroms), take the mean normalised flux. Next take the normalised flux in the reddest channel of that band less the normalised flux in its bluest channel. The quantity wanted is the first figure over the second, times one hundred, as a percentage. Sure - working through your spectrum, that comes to 5975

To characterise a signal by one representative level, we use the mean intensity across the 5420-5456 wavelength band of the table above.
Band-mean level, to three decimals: 0.793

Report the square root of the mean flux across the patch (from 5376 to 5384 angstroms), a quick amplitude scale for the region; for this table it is 0.883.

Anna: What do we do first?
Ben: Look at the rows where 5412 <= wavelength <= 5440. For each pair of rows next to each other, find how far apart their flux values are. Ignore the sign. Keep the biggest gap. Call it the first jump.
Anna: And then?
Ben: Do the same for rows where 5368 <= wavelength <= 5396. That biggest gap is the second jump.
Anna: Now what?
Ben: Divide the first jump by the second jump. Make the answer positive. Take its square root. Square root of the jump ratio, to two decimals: 0.84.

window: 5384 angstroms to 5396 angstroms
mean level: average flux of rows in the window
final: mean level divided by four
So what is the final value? 0.205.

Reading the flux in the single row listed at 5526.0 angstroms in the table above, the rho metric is 0.7837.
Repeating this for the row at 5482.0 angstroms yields 0.7627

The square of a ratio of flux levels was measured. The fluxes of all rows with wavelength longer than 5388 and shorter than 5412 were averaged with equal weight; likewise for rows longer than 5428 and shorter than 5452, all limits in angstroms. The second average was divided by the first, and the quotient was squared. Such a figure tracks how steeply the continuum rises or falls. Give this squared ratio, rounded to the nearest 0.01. 0.88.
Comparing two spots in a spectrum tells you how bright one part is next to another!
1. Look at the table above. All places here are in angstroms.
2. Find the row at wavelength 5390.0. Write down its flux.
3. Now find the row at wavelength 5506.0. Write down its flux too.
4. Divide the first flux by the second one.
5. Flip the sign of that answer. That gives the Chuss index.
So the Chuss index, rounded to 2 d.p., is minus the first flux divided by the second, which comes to -0.96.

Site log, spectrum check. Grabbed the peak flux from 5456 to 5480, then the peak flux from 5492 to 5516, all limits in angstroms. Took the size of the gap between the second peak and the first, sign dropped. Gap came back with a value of 0.010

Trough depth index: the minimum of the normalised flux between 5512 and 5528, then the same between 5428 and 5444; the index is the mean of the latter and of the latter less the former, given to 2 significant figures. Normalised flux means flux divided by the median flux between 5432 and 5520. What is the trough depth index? 0.48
